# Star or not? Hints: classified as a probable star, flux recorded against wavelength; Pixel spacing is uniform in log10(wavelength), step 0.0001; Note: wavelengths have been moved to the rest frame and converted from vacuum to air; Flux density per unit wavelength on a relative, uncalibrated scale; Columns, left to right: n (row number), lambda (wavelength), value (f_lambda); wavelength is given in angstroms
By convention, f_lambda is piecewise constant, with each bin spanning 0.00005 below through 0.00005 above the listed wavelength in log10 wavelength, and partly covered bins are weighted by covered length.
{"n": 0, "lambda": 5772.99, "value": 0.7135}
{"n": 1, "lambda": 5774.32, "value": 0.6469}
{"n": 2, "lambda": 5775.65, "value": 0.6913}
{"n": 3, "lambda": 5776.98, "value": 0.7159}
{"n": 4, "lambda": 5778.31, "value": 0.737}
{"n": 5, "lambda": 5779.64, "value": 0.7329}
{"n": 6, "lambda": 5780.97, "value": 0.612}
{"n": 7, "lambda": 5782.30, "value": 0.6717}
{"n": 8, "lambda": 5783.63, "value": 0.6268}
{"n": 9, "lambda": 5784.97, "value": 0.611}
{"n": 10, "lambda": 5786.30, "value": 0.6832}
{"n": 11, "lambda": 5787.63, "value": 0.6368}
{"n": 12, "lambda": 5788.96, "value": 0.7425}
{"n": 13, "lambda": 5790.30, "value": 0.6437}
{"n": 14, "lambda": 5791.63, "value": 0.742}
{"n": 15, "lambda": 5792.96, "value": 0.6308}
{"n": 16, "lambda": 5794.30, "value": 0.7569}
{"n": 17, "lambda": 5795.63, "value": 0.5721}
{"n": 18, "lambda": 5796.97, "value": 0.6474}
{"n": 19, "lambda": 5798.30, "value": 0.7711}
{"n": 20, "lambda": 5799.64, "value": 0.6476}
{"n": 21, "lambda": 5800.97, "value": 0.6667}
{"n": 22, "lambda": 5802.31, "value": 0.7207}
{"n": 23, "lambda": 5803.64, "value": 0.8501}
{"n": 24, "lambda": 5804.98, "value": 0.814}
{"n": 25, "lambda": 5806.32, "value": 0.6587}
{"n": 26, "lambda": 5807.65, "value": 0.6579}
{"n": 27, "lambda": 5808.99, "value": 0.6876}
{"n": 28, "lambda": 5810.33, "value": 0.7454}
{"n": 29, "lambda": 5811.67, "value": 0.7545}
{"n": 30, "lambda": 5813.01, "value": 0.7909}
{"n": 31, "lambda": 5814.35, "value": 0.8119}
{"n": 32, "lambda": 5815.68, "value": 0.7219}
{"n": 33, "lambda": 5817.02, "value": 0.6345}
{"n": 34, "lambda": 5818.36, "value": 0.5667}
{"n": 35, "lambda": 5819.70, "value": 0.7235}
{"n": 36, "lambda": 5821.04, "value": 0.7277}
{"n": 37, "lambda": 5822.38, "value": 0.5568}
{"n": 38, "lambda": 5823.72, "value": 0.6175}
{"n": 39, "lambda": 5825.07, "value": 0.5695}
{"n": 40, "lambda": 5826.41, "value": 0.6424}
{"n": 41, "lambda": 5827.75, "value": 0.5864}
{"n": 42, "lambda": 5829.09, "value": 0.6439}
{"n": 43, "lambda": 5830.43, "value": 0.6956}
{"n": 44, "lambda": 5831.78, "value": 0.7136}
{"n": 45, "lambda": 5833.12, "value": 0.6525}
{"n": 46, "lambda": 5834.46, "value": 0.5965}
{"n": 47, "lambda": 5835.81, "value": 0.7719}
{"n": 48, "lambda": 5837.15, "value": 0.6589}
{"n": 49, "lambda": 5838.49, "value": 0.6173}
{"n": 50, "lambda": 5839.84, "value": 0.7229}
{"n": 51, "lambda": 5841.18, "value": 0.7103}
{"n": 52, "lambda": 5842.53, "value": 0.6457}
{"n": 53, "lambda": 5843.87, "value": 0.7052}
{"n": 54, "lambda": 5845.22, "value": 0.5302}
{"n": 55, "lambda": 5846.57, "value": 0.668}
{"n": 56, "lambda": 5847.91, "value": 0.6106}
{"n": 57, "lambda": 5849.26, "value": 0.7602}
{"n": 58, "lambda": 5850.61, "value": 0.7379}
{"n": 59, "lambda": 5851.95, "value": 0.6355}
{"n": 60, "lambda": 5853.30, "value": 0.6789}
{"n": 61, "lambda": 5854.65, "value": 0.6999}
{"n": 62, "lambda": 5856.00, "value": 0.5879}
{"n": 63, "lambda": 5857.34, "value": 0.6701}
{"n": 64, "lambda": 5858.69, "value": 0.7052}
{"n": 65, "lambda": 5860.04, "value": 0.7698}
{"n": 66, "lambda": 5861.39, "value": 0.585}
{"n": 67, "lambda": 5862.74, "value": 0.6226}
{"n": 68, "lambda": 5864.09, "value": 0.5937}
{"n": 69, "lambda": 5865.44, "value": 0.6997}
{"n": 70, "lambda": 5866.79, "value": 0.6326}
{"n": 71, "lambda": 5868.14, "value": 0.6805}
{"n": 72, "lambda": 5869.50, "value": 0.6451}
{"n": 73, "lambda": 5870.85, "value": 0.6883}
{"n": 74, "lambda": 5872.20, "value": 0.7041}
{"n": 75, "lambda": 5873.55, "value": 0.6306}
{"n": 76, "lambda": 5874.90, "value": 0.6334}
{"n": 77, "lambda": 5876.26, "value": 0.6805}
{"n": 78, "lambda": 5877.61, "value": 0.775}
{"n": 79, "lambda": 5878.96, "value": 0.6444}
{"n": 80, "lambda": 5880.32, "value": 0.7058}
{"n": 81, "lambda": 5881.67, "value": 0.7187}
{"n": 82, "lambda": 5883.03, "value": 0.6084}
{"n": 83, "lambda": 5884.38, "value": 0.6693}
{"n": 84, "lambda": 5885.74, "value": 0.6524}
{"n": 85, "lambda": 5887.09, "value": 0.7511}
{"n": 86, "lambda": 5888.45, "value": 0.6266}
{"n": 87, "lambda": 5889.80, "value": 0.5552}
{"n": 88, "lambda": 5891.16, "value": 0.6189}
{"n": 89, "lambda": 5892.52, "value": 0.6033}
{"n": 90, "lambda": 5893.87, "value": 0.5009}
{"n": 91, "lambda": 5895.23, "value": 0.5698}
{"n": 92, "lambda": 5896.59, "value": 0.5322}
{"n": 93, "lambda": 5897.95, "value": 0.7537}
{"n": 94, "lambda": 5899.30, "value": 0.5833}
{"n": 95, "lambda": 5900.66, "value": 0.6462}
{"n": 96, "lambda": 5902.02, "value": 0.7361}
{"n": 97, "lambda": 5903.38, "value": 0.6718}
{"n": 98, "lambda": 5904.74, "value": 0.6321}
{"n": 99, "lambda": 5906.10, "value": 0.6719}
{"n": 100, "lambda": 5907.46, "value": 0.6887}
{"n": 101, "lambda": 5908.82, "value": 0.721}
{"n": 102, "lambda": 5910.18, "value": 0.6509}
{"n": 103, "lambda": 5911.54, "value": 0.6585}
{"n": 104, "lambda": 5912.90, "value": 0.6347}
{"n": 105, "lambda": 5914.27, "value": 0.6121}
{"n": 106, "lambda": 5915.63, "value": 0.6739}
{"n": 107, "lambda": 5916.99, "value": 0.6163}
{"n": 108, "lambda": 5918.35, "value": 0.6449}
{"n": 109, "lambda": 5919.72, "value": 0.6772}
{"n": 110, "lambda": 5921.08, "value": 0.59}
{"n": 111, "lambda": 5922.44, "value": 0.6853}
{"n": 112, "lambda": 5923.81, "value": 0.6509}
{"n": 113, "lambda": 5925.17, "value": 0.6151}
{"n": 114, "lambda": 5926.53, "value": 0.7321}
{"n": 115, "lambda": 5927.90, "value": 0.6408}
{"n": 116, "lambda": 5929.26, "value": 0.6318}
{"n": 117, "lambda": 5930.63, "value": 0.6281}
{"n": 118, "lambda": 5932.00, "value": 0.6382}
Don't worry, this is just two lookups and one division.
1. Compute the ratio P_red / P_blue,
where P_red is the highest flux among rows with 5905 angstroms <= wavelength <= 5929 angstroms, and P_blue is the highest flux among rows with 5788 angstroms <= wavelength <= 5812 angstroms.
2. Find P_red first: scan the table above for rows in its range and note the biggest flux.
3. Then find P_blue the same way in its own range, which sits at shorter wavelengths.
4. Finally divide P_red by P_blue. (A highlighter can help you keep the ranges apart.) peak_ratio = 0.86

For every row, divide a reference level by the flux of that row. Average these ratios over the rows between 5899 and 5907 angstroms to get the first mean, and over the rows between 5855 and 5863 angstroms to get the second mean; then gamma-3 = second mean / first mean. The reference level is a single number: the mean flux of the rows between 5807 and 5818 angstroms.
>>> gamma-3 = 1.01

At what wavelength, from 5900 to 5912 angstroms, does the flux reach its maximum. 5902.02 angstroms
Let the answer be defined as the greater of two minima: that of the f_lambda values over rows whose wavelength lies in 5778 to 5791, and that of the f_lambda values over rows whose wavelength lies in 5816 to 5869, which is 0.61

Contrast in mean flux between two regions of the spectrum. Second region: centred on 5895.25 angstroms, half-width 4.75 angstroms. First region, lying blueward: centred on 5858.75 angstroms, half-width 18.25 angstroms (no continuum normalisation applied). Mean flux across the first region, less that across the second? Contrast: 0.069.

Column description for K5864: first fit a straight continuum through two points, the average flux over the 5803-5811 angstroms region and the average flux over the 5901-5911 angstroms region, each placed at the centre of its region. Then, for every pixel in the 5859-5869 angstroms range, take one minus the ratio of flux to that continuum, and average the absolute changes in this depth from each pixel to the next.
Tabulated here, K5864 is 0.112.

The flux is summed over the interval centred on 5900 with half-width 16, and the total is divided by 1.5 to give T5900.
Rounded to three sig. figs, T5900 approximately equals 10.3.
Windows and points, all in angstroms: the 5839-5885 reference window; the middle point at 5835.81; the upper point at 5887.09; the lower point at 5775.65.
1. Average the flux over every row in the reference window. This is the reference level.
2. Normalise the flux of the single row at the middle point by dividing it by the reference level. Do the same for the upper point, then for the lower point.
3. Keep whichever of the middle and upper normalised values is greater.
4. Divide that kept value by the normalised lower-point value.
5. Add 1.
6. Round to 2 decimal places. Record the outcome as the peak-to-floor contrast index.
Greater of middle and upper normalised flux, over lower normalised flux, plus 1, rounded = 2.12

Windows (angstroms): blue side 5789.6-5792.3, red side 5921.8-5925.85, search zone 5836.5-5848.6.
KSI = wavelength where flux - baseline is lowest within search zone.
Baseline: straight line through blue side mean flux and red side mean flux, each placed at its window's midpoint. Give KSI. 5845.22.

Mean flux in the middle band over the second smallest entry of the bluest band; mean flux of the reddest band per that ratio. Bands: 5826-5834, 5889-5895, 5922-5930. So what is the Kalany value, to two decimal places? 0.74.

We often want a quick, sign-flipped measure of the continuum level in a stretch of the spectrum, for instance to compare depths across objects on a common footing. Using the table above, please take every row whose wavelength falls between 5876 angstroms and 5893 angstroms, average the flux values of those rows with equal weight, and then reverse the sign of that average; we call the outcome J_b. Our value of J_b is -0.662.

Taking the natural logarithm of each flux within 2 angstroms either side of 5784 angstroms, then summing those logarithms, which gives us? -1.36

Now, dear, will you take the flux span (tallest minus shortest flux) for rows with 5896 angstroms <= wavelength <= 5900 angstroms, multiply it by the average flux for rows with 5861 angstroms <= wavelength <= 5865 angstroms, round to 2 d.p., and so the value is 0.13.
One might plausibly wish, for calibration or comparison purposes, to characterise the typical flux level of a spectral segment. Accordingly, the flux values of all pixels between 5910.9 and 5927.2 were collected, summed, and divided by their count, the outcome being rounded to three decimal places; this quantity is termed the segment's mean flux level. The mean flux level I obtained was 0.649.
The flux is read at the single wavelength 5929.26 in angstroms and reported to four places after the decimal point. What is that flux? 0.6318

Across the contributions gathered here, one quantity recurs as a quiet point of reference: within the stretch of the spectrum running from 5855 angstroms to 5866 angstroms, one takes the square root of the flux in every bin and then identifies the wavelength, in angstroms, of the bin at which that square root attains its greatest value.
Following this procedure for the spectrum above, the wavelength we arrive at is 5860.04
